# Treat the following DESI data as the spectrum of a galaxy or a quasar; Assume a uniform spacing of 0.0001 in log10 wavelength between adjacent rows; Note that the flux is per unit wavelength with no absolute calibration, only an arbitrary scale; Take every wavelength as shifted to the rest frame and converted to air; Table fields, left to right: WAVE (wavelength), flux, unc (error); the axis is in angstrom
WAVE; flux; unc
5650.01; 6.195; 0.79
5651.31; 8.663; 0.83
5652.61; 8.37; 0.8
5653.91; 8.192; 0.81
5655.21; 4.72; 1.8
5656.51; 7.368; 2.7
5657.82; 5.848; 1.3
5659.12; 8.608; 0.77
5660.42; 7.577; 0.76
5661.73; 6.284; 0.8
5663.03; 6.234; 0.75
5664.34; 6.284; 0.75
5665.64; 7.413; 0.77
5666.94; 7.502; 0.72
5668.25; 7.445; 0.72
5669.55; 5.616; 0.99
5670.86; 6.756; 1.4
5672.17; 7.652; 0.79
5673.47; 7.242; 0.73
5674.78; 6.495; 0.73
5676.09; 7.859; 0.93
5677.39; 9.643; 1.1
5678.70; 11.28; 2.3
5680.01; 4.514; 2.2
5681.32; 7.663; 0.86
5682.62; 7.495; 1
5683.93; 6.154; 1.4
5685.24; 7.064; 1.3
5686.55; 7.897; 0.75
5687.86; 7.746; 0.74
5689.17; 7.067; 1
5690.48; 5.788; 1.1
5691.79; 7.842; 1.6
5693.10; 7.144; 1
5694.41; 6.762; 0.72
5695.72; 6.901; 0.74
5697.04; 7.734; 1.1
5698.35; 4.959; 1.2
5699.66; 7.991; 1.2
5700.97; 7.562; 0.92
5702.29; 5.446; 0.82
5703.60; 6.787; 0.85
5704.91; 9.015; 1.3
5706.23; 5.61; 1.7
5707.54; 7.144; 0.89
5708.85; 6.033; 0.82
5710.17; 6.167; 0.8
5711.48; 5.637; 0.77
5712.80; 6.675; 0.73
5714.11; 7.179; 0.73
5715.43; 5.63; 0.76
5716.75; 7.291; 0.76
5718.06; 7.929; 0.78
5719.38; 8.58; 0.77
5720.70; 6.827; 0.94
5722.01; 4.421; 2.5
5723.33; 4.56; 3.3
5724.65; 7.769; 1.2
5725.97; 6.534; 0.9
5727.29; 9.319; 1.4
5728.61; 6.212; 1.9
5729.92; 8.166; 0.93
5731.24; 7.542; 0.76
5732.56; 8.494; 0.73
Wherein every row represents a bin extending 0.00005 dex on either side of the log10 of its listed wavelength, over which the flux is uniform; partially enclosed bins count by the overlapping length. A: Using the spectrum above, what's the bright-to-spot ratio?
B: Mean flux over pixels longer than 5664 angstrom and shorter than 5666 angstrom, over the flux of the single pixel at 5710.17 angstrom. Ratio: 1.11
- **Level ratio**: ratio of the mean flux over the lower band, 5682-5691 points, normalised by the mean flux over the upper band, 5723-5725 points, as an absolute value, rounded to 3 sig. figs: 1.14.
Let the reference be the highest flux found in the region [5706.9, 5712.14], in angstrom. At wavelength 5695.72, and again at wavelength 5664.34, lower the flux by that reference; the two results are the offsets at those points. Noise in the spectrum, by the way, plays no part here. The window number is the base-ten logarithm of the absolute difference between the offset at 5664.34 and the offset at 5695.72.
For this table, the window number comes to -0.21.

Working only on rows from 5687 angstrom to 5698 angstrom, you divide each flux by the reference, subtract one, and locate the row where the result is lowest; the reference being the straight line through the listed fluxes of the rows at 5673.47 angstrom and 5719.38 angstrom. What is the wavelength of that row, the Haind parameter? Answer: 5690.48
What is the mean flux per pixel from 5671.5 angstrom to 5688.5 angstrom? 7.59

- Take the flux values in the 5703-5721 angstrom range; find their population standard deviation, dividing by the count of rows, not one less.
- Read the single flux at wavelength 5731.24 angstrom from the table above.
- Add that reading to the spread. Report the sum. 8.6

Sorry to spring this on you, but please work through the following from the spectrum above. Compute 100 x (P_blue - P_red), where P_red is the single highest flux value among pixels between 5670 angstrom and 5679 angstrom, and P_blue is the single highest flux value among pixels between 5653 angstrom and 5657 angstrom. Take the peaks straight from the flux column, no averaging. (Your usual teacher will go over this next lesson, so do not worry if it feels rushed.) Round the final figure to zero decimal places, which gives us -309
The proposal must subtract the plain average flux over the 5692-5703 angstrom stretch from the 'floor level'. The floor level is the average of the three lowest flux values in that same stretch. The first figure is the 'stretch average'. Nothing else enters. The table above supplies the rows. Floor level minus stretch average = -1.1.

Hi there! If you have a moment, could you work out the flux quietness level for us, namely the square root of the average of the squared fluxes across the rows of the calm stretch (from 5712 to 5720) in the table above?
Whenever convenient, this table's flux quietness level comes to 7.27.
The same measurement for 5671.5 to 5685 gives 7.80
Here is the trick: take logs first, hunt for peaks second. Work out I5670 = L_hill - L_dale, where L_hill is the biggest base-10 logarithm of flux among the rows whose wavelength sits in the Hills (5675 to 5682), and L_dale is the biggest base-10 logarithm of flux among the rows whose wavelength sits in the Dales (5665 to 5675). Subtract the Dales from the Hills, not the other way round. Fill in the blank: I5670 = 0.17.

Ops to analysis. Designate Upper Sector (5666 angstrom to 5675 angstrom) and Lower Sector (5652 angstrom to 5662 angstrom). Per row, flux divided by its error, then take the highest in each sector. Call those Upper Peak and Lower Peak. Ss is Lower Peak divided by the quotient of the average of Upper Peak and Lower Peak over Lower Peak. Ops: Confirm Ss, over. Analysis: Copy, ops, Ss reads 11.6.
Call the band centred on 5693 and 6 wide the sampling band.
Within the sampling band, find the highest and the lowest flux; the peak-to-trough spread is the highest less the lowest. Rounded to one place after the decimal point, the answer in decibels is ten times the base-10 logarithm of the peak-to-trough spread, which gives 3.1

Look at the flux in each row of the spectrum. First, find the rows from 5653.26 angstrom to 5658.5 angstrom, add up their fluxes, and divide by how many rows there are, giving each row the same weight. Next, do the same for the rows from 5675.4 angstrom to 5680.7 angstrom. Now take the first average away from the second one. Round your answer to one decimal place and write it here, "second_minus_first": 1.8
